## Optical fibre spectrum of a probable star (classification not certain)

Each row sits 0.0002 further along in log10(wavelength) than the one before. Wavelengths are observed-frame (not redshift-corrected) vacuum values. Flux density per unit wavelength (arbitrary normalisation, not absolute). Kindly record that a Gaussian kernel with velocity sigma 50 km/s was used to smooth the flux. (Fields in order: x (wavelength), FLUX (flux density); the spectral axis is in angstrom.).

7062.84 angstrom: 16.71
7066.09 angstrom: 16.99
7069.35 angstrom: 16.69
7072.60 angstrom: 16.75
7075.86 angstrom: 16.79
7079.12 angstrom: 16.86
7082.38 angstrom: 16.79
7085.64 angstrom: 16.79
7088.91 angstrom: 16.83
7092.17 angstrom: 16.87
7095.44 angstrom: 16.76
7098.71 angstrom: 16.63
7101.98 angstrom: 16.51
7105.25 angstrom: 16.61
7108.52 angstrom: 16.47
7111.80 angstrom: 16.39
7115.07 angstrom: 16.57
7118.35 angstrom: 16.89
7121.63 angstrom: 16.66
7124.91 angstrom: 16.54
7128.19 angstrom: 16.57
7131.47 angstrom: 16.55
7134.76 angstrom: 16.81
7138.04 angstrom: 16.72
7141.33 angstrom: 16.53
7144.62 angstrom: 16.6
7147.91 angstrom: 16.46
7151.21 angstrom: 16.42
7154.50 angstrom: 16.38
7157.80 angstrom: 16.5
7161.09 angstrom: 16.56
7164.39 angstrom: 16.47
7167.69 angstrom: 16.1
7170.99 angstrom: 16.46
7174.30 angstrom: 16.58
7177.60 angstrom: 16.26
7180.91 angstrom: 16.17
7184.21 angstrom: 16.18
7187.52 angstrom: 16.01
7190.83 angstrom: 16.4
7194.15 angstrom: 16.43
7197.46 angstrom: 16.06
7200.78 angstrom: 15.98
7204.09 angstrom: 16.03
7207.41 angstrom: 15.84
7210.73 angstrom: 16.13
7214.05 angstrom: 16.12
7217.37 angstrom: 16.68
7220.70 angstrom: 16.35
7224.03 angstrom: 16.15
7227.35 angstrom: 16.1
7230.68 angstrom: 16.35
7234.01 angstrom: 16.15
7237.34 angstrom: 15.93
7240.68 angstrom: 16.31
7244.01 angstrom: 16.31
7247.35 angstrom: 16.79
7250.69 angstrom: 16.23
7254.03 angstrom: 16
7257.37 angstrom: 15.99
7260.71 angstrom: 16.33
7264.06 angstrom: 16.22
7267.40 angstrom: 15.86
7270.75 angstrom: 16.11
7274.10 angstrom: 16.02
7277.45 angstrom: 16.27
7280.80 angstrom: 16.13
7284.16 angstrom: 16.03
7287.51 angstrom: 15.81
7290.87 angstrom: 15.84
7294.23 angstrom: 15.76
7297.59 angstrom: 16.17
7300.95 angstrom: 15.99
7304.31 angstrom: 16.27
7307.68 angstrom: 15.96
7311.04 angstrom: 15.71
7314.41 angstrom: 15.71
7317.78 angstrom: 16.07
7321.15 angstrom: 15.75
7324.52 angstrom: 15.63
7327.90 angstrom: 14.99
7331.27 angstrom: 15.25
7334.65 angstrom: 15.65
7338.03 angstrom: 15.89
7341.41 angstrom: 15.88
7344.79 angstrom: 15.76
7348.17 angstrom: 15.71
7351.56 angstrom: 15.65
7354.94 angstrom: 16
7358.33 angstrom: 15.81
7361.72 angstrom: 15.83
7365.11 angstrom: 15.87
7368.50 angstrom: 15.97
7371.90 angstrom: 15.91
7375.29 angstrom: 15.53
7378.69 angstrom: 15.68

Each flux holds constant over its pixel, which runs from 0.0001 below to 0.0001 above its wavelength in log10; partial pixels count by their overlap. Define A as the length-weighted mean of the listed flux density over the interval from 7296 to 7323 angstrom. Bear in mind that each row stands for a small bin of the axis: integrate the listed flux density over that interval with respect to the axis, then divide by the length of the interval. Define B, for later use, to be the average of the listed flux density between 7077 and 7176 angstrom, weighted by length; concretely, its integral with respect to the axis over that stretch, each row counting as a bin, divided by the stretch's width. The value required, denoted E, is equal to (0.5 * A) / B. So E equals 0.48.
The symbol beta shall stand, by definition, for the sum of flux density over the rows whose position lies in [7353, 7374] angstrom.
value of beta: 95.4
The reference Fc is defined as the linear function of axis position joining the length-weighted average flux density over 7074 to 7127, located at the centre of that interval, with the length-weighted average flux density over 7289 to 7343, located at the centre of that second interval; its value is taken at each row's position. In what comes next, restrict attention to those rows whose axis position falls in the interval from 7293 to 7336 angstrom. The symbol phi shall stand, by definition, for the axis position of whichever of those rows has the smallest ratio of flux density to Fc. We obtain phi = 7327.90 angstrom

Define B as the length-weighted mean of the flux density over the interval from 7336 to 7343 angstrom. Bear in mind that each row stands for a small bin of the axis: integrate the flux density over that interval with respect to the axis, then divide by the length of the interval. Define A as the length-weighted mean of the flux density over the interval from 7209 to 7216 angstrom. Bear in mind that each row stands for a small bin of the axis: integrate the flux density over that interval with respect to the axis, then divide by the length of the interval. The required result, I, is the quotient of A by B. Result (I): 1.02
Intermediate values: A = 16.2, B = 15.9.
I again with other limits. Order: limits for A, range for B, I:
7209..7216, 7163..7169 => 0.99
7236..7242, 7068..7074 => 0.96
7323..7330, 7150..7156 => 0.93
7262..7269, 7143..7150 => 0.97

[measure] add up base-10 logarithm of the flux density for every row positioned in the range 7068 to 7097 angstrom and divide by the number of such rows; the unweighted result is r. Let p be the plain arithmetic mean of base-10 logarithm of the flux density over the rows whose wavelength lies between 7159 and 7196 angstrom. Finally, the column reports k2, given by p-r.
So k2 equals -0.0122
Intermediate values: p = 1.21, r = 1.23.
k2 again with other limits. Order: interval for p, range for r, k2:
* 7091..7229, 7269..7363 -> 0.0154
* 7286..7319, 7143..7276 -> -0.0087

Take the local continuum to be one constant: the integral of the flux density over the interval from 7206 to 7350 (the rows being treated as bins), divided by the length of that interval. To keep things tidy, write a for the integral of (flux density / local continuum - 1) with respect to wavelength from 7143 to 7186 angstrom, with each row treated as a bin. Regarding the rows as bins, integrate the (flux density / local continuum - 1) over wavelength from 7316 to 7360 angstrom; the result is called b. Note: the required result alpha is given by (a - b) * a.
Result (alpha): 2.0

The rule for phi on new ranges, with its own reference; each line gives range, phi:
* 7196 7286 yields 7207.41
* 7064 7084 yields 7069.35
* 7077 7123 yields 7111.80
